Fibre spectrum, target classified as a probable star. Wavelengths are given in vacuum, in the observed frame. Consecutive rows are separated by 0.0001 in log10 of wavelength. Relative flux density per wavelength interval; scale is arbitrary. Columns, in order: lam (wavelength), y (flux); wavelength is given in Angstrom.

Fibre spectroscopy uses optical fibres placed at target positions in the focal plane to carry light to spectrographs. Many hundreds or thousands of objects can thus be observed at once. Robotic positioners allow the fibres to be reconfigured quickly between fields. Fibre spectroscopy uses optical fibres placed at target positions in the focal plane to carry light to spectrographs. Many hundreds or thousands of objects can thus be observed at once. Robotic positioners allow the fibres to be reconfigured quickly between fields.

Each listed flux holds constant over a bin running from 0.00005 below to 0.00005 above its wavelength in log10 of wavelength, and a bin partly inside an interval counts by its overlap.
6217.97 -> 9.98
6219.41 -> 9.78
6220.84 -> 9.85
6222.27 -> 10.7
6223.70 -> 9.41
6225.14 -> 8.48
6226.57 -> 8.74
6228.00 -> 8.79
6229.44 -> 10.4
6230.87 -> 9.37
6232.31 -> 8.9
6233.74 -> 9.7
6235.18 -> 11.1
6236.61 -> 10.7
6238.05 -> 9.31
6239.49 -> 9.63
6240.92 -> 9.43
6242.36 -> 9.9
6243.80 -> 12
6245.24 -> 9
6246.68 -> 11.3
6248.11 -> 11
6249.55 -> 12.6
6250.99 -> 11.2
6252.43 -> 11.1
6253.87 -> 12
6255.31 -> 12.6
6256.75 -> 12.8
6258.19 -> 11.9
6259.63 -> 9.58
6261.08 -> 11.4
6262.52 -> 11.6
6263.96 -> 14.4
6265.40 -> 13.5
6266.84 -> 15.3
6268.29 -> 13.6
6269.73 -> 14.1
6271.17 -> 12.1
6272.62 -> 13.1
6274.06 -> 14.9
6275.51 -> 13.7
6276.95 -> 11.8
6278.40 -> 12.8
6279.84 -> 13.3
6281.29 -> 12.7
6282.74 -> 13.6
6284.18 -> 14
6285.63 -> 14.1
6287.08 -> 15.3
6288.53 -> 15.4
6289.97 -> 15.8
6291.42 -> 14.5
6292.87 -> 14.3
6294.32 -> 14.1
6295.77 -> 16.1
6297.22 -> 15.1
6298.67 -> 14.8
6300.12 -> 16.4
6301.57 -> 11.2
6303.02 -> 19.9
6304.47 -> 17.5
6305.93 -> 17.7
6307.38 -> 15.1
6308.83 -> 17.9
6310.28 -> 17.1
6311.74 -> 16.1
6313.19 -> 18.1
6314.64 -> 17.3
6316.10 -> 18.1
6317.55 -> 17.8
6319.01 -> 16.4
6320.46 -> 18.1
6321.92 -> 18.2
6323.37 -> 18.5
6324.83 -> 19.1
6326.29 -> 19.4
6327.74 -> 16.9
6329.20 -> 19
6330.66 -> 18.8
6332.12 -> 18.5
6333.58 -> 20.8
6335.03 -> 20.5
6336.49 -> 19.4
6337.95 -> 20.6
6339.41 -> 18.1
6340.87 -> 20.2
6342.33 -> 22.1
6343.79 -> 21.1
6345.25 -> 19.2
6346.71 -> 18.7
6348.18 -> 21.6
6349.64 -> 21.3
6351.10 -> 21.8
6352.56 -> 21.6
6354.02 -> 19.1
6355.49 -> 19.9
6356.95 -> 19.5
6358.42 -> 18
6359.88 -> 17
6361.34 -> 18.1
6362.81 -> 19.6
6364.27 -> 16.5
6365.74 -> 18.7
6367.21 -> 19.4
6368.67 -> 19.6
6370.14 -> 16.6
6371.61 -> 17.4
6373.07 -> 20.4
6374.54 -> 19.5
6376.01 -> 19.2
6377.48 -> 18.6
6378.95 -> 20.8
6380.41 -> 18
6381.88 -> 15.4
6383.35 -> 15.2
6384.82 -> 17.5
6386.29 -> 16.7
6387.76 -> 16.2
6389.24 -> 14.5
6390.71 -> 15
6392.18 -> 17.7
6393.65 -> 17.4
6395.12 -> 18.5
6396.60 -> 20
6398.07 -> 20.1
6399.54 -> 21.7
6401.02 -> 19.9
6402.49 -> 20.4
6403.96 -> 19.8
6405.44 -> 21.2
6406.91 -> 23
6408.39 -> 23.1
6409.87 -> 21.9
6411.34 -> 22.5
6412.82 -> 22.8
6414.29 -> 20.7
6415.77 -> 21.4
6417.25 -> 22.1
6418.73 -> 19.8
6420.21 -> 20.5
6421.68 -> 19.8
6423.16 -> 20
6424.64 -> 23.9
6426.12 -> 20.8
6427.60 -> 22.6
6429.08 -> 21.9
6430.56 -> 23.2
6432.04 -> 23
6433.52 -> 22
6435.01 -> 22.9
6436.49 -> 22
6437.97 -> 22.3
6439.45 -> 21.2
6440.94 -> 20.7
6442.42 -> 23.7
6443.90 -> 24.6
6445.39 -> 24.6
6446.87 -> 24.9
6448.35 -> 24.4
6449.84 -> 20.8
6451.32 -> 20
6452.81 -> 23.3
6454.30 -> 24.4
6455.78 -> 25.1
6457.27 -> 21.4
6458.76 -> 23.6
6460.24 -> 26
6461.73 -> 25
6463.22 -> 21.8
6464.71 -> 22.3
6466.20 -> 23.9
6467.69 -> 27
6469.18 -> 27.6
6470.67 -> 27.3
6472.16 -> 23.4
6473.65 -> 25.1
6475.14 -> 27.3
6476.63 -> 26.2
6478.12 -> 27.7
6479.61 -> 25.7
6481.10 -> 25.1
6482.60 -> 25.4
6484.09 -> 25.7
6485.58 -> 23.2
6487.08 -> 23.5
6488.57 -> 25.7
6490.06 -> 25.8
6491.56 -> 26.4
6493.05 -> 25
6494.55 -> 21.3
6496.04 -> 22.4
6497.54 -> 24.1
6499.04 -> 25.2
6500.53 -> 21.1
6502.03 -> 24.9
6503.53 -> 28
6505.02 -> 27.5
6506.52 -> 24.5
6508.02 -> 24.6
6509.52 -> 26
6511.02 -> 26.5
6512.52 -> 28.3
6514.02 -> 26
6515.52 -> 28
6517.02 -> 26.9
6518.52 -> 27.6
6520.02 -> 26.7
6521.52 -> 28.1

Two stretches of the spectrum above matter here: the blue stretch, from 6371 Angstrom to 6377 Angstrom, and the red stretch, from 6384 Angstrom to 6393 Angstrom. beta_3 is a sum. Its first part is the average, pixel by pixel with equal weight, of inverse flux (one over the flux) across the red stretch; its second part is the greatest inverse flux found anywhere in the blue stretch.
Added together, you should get 0.119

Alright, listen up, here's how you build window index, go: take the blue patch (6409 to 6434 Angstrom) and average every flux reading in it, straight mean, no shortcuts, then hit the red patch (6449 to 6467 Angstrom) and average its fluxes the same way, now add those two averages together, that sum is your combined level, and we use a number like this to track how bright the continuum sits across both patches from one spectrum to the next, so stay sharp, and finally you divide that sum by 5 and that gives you 9.0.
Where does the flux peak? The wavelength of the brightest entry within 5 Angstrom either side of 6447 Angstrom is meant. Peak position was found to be 6446.87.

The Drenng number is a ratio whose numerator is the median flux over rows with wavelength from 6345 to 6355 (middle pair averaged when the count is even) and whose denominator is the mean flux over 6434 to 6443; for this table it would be 1.0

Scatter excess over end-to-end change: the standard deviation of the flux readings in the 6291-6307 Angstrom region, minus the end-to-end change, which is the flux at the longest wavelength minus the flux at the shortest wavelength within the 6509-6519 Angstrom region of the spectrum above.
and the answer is 1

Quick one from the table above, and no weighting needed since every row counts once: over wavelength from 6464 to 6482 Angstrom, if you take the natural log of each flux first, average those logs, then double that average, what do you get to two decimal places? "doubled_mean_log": 6.49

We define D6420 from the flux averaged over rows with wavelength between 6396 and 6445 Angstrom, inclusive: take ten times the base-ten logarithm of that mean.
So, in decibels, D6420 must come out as 13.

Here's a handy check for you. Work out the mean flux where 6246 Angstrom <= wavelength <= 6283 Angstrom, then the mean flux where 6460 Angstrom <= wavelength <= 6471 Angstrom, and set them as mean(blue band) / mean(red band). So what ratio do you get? 0.50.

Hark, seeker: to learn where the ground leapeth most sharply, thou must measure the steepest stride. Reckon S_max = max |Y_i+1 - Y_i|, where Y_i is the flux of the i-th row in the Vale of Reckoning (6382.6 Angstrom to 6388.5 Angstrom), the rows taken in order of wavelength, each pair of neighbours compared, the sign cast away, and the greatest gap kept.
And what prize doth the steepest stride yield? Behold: 2.30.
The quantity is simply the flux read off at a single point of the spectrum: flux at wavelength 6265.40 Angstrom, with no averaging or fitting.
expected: 13.5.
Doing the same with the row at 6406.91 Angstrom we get 23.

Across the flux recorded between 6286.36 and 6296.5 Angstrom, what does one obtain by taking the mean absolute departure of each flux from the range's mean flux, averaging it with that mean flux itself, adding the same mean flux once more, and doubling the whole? 46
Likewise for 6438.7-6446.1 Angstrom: 70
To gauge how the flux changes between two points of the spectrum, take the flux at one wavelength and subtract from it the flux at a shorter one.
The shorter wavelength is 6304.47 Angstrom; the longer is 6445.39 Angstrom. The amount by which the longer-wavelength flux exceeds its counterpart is 7.1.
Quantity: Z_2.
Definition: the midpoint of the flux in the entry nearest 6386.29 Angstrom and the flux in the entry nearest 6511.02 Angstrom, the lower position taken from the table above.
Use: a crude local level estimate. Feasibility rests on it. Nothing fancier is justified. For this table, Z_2 22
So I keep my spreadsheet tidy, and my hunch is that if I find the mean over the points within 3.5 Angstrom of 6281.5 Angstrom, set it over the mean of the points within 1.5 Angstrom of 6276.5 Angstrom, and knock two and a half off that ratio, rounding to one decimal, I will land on -1.5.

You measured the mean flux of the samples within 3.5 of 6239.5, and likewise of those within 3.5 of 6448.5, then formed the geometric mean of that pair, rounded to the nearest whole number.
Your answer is 15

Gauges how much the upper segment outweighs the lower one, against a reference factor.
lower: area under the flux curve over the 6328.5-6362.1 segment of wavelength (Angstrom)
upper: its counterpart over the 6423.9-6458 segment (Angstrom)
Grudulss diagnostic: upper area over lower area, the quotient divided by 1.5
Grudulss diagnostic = 0.78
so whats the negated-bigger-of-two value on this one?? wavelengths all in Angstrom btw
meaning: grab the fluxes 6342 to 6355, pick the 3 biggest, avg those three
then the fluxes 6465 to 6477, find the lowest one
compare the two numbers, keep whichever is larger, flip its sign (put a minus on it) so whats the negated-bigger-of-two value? -23.4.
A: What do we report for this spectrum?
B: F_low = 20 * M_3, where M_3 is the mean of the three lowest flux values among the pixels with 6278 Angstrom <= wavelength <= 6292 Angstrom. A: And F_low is 259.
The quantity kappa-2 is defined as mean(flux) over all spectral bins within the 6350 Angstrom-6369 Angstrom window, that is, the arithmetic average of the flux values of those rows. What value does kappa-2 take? 19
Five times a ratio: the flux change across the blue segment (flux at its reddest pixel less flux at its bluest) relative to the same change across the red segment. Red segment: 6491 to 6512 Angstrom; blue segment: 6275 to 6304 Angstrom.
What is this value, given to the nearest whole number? 310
